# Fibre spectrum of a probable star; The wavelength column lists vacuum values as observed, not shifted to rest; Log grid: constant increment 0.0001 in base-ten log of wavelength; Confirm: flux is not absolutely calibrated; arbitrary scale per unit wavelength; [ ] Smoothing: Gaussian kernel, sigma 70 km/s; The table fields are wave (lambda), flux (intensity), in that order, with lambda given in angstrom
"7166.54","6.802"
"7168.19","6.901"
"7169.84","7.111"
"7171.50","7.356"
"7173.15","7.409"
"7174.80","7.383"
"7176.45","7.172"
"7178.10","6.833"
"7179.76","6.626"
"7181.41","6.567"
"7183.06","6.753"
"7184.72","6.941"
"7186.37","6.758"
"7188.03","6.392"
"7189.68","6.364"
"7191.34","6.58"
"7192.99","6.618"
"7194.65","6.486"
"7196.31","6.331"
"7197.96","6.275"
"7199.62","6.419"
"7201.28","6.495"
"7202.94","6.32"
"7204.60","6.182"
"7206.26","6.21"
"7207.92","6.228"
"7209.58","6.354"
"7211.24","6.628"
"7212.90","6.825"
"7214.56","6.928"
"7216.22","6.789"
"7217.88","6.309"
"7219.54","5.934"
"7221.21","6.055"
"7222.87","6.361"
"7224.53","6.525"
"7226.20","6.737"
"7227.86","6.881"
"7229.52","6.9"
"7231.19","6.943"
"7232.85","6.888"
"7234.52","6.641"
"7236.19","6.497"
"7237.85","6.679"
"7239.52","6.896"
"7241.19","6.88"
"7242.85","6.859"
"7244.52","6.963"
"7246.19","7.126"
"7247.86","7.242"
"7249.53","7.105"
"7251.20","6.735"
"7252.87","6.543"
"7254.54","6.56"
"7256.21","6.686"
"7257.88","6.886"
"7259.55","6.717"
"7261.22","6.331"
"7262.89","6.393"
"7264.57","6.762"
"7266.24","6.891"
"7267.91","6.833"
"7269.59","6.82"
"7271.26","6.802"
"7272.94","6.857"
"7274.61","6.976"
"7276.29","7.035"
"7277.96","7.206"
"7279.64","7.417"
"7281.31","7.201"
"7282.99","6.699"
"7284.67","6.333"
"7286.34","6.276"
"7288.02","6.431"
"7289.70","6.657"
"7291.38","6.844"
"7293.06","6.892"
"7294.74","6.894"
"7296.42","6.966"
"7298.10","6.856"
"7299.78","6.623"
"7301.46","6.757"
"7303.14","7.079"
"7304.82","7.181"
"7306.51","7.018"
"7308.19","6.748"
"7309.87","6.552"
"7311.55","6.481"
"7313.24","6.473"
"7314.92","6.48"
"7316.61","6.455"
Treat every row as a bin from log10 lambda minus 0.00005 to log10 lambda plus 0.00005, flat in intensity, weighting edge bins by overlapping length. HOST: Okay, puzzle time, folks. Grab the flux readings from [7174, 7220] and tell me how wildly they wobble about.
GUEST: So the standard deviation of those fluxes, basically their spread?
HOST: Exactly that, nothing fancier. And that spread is 0.32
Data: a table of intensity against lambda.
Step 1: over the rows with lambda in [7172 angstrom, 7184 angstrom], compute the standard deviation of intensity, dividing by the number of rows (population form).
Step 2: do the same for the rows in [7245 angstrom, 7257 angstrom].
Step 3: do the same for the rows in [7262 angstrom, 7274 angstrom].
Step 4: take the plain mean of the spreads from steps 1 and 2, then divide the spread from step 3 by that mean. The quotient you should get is 0.52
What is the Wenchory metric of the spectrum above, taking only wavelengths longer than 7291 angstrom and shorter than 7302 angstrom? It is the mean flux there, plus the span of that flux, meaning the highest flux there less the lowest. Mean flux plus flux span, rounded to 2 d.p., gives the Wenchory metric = 7.18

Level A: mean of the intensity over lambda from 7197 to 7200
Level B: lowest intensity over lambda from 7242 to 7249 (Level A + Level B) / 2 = 6.60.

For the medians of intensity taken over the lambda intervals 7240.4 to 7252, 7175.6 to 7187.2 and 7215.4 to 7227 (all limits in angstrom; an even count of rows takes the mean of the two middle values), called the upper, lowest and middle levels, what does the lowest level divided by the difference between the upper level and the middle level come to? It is 11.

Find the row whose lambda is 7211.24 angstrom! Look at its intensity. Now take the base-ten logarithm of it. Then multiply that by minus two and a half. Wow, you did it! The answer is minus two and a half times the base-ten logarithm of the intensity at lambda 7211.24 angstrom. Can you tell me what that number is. -2.05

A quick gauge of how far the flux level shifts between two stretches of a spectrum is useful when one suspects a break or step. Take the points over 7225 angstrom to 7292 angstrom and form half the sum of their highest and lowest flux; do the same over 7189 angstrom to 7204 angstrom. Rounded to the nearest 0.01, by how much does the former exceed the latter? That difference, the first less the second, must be 0.40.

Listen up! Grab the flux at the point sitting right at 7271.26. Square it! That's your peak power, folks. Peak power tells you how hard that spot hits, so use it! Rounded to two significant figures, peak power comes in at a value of 46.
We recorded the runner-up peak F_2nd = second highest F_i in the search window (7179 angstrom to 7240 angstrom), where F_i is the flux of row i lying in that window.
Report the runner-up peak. 6.941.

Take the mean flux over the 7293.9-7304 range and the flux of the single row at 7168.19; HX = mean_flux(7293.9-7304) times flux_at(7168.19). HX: 47.4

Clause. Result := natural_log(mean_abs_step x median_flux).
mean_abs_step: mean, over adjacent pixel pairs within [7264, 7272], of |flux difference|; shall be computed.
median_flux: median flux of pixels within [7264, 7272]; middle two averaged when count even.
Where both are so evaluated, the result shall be -1.0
